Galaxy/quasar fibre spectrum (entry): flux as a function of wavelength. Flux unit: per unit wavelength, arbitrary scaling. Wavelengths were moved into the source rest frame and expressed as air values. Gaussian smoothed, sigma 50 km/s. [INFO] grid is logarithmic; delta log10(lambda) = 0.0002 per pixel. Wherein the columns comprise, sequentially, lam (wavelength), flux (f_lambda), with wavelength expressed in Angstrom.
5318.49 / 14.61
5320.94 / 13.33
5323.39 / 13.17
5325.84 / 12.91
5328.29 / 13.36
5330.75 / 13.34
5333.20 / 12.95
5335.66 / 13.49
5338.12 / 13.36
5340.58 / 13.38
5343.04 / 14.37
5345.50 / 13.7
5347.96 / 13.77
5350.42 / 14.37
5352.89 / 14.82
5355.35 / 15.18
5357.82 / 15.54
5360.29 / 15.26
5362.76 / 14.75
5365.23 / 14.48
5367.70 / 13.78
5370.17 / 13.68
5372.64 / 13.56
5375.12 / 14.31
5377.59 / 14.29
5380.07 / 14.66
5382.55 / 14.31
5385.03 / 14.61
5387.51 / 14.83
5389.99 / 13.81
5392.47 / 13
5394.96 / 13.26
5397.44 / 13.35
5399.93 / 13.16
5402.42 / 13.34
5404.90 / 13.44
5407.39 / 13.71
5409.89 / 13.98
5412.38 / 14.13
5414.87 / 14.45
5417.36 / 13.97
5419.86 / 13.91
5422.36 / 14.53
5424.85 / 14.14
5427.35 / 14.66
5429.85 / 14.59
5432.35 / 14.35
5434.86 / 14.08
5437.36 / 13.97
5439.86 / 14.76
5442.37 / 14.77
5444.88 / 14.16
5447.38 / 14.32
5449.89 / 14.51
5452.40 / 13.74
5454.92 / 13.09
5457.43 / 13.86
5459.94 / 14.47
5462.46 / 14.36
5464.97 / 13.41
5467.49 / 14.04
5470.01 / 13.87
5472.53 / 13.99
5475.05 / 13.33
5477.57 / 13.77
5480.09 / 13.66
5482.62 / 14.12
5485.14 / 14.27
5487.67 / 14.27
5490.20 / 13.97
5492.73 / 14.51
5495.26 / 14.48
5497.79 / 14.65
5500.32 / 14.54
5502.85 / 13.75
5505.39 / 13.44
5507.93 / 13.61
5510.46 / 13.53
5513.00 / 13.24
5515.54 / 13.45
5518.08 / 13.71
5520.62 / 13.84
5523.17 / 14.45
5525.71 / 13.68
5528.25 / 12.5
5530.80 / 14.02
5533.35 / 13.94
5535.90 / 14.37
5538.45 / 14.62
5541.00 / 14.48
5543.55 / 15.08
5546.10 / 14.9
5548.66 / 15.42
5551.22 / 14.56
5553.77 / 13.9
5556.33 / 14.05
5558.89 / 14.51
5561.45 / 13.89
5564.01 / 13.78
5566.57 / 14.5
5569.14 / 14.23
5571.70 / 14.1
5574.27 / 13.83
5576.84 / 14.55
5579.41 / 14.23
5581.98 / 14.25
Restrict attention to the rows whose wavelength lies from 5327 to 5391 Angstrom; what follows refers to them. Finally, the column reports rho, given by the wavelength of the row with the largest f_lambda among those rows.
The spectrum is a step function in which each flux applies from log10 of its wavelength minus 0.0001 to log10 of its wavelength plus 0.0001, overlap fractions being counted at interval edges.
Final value 5357.82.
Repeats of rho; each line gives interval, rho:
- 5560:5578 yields 5576.84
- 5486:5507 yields 5497.79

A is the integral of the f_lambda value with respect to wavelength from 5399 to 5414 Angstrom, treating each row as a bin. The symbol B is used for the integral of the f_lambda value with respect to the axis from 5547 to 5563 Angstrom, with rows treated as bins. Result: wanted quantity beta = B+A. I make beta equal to 435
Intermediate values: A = 205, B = 230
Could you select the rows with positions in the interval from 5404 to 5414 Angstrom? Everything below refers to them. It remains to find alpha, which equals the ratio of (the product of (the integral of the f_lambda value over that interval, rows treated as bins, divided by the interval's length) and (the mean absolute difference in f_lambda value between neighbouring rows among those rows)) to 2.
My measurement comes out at 1.59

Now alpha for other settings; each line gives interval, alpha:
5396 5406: 1.04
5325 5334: 1.89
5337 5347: 3.84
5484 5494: 1.99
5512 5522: 1.36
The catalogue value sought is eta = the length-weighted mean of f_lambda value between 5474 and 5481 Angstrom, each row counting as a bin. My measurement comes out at 13.6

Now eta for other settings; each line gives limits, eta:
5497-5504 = 14.3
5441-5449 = 14.4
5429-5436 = 14.3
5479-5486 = 14.0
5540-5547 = 14.8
